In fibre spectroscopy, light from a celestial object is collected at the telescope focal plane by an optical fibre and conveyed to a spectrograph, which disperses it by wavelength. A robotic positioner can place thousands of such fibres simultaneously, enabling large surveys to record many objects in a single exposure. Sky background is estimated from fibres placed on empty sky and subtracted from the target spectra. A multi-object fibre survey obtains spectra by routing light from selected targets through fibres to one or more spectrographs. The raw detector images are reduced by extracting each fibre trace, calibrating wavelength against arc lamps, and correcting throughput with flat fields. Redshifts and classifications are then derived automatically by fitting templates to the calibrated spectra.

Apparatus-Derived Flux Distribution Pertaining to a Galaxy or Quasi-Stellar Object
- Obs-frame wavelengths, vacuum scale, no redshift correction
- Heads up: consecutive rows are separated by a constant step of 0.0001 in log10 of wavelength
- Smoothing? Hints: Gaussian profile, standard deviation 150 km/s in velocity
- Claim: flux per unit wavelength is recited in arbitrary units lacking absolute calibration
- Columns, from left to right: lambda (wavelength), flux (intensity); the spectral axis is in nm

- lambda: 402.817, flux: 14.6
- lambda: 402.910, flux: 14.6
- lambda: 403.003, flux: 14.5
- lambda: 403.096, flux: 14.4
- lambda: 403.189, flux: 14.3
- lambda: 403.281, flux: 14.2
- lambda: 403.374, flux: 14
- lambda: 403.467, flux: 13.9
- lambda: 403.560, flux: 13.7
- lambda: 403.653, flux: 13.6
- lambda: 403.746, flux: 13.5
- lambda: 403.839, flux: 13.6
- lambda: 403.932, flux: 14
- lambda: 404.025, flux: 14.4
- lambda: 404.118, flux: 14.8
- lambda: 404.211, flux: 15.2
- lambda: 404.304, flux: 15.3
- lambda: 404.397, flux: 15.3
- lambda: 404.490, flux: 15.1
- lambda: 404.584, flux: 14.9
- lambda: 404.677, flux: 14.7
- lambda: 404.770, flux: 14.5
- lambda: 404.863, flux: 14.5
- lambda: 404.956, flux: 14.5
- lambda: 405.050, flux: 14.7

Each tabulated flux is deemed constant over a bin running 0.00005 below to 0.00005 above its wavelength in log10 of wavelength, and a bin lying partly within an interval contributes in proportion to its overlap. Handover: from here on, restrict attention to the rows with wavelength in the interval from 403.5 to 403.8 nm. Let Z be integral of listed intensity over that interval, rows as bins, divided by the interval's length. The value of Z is 13.6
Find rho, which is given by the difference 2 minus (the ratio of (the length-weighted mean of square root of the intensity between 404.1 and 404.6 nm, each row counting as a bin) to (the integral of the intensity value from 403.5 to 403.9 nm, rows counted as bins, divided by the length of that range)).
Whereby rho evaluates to 1.71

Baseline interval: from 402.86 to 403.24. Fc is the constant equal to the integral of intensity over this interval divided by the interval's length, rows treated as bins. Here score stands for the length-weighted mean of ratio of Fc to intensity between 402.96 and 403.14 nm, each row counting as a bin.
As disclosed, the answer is 0.999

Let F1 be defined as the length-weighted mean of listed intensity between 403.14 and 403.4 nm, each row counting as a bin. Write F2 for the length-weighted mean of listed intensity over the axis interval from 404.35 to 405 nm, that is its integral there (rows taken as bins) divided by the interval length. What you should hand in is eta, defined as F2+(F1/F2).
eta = 15.8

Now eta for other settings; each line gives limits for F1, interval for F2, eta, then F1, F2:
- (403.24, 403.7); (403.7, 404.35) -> 15.4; 13.9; 14.4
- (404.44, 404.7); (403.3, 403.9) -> 14.8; 14.9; 13.7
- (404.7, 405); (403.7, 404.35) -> 15.4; 14.5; 14.4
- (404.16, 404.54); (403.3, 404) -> 14.9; 15.2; 13.8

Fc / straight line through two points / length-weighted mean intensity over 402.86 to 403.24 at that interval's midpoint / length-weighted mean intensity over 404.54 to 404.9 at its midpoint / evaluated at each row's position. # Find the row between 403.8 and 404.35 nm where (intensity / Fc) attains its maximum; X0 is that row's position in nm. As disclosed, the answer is 404.304 nm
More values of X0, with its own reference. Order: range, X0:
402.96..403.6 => 403.003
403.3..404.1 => 404.025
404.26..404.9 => 404.304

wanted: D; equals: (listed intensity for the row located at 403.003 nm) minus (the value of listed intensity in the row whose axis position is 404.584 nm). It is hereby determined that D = -0.4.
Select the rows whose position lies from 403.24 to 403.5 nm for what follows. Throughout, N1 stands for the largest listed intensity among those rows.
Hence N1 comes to 14.2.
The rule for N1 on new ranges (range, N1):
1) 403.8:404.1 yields 14.4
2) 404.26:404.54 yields 15.3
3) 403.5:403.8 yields 13.7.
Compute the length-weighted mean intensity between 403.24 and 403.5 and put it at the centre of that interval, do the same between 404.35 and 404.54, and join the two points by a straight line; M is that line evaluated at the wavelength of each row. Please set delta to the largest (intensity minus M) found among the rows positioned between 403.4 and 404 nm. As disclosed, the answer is -0.23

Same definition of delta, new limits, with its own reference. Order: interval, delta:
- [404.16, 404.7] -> 0.30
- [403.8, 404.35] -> 0.30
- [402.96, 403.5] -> 0.86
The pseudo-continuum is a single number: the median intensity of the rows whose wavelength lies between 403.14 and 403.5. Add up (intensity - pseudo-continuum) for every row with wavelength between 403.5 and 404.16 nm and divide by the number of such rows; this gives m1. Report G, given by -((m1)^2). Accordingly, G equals -0.02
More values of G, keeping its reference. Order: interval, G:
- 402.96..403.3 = -0.06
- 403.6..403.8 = -0.30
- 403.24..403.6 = -0.02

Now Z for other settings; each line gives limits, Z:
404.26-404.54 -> 15.2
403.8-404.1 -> 14.1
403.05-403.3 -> 14.3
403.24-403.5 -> 14.0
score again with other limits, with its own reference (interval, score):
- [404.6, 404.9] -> 0.991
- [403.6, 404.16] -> 1.035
